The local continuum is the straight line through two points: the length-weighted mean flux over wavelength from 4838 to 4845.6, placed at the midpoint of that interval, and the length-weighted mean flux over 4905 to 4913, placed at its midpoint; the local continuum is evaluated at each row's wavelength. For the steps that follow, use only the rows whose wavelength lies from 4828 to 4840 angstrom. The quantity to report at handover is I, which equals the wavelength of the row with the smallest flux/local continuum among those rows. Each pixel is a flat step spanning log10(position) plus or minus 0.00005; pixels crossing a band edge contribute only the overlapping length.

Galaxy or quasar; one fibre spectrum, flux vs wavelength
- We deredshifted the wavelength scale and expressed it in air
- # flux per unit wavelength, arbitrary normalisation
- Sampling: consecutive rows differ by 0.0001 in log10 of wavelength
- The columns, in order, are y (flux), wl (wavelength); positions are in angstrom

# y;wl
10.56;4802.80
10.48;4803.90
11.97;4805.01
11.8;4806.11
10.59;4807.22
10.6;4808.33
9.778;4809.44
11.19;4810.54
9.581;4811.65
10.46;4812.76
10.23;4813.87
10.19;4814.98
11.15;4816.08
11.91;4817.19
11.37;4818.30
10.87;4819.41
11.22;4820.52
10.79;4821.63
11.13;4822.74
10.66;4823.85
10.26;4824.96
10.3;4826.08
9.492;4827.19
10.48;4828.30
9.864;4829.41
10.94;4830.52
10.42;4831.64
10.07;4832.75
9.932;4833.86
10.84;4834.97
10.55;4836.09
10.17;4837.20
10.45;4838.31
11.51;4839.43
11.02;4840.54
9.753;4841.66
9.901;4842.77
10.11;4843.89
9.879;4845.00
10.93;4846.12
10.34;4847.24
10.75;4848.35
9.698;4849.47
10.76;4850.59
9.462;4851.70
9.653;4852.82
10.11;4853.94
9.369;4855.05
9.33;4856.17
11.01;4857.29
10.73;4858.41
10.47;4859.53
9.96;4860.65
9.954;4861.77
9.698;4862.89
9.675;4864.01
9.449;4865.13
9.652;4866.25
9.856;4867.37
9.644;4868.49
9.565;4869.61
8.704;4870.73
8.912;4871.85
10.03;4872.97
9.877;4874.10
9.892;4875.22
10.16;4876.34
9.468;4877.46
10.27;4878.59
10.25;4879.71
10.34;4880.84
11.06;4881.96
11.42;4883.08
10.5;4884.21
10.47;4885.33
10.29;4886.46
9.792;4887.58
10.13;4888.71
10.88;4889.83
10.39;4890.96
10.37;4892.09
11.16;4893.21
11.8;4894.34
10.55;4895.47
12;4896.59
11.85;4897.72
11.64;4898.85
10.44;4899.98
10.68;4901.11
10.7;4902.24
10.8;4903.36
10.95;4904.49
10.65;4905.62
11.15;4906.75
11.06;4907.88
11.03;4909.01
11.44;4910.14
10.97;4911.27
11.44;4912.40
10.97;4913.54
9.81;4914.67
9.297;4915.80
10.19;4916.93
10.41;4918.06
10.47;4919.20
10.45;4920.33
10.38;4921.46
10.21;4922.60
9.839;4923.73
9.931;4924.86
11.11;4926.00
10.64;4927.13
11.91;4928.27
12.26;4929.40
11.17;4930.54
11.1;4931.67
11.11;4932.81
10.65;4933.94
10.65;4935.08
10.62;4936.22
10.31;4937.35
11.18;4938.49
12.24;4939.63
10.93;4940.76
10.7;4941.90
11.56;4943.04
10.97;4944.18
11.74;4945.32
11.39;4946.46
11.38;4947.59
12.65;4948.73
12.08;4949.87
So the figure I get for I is 4829.41 angstrom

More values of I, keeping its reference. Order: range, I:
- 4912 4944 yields 4915.80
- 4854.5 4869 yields 4856.17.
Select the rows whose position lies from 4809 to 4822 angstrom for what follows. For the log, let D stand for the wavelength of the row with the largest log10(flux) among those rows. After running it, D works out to 4817.19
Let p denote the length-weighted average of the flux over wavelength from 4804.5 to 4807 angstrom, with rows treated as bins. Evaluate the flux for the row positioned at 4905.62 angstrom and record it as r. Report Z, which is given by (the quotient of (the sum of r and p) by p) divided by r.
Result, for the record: 0.179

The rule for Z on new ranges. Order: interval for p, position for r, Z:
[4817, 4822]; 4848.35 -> 0.182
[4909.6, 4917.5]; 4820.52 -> 0.184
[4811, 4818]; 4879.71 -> 0.192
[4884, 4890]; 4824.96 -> 0.194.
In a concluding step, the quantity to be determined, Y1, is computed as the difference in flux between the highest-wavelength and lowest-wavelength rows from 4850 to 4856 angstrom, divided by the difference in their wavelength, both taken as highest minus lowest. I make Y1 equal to -0.3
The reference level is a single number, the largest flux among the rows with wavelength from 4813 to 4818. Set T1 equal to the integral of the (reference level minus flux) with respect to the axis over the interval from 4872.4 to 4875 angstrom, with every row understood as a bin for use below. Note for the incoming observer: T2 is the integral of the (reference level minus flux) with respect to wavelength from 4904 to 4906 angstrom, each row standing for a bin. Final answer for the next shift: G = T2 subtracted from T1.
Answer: 2.9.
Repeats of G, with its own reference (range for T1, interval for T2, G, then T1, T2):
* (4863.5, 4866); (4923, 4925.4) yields 1.0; 6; 4.8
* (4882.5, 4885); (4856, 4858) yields -0.6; 2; 3.1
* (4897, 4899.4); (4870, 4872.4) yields -7.0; 0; 7.3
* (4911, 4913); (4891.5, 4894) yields -1.3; 1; 2.6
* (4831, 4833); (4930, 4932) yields 1.7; 3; 1.5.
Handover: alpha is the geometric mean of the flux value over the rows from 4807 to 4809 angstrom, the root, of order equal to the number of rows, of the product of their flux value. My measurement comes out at 10.6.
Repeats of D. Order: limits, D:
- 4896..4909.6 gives 4896.59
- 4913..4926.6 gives 4926.00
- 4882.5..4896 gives 4894.34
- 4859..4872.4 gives 4859.53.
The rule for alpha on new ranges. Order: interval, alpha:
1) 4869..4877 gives 9.6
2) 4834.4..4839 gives 10.5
